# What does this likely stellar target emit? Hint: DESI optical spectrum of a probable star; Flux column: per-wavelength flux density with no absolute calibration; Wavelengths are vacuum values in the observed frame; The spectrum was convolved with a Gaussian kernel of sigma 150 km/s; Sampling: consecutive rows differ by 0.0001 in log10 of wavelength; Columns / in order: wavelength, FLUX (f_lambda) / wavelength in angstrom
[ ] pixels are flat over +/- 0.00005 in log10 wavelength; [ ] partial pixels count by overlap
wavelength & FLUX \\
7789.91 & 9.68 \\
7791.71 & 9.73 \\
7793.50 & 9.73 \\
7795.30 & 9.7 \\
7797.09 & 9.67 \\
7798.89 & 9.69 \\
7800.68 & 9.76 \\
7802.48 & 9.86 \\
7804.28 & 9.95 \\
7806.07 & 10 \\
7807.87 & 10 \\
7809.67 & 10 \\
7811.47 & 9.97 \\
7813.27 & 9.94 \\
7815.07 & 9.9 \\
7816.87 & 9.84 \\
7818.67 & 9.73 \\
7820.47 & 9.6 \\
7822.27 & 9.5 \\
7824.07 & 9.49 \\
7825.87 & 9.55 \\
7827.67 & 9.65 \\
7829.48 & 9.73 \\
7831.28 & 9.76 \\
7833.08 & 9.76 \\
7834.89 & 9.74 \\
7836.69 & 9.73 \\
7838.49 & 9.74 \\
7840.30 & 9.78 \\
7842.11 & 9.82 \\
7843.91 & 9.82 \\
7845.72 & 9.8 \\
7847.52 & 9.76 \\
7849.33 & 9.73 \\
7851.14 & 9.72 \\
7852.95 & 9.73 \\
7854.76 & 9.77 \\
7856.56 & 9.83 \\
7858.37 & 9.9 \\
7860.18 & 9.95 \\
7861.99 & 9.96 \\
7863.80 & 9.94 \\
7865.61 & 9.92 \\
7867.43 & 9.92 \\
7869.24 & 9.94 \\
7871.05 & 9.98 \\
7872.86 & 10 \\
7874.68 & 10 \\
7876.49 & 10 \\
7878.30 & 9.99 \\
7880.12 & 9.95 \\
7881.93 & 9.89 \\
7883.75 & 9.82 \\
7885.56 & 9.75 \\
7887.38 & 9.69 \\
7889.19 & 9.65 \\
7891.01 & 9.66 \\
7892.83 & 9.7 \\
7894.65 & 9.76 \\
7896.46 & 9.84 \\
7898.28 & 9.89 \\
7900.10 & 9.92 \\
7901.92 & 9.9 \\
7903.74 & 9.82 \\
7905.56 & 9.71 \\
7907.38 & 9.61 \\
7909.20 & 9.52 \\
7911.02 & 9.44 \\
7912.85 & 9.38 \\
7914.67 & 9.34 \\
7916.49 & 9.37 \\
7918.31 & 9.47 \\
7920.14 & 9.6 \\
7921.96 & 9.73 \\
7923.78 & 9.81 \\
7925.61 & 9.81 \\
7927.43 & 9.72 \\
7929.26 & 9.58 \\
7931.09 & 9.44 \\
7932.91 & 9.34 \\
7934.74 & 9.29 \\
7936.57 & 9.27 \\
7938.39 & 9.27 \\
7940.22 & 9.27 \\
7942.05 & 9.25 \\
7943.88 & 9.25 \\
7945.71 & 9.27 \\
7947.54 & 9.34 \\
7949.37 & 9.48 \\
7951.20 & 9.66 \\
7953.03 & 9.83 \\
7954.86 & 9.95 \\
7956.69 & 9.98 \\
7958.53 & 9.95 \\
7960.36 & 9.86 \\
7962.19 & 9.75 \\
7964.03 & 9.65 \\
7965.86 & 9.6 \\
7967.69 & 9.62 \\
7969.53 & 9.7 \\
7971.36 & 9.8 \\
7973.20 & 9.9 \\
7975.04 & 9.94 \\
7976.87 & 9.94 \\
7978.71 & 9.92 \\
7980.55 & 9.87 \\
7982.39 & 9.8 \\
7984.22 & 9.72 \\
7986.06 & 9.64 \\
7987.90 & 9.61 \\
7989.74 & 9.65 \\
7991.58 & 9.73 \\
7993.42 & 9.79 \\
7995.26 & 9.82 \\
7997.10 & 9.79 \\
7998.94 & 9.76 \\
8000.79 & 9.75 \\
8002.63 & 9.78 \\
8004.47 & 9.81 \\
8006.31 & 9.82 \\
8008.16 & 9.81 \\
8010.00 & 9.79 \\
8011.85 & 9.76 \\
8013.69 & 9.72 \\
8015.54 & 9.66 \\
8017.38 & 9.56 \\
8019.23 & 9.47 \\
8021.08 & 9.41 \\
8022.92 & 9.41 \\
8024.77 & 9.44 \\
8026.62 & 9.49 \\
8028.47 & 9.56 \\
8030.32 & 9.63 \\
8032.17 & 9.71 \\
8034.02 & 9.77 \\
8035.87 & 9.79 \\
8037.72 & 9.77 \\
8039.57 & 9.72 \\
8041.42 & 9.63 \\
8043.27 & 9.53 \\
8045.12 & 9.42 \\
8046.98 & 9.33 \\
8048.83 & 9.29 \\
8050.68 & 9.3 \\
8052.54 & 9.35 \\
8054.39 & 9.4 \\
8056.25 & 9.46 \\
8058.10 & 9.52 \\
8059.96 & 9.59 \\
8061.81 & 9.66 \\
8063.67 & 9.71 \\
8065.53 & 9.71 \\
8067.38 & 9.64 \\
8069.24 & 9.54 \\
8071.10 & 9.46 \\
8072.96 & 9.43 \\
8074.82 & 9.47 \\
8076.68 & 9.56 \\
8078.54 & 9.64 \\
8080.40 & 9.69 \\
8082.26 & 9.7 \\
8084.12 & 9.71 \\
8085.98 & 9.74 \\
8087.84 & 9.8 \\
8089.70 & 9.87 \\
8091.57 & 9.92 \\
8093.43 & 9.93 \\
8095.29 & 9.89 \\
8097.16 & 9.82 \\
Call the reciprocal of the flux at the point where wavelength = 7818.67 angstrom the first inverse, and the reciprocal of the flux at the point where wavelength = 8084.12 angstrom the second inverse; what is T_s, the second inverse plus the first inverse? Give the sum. 0.206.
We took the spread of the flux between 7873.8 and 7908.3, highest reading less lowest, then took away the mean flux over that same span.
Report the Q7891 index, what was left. -9.43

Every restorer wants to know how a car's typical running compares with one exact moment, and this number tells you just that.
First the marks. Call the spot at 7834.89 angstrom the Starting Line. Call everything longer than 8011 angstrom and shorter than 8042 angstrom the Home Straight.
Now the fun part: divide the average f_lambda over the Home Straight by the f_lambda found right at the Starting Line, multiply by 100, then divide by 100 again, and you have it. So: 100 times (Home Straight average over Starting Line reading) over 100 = 0.99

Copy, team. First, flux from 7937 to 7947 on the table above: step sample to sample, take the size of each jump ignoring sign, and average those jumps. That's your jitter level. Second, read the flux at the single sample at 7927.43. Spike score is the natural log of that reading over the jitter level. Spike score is 6.9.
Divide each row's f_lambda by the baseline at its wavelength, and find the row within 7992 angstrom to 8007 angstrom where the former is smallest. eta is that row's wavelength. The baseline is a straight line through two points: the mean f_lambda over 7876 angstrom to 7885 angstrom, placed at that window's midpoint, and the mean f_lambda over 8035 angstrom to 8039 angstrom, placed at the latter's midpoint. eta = 8000.79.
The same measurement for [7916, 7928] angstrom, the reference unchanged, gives 7916.49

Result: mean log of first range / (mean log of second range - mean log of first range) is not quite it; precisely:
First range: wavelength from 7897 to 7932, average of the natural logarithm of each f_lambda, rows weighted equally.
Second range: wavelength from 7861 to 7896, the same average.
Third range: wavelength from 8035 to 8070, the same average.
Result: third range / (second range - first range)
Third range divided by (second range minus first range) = 93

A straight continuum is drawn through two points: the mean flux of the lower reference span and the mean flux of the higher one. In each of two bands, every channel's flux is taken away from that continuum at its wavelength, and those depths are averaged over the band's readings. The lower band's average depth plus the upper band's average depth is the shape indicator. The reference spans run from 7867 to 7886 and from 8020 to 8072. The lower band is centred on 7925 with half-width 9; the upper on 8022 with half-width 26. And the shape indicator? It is 0.19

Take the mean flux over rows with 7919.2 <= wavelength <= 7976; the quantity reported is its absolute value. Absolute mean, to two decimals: 9.61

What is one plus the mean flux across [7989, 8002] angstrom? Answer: 10.8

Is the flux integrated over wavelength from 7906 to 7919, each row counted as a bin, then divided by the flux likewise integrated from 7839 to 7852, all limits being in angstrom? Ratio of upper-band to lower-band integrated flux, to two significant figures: 0.97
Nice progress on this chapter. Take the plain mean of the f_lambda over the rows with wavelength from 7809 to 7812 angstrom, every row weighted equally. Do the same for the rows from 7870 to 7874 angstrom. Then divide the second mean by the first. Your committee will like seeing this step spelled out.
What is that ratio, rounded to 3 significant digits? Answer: 1.00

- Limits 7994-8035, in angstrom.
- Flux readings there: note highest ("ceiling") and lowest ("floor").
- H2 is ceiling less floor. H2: 0.41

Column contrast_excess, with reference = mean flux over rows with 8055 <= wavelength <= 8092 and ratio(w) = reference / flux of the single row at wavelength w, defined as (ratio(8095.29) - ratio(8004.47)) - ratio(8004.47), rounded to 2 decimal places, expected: -0.99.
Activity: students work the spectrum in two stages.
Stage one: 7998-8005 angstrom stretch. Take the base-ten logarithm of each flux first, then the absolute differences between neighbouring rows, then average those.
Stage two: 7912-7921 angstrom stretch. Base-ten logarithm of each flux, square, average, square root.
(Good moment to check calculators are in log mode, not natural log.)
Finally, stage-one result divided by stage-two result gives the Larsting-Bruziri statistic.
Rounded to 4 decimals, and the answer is 0.0011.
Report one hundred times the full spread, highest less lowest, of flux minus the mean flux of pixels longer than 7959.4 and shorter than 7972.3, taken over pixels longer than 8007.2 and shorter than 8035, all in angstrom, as 40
